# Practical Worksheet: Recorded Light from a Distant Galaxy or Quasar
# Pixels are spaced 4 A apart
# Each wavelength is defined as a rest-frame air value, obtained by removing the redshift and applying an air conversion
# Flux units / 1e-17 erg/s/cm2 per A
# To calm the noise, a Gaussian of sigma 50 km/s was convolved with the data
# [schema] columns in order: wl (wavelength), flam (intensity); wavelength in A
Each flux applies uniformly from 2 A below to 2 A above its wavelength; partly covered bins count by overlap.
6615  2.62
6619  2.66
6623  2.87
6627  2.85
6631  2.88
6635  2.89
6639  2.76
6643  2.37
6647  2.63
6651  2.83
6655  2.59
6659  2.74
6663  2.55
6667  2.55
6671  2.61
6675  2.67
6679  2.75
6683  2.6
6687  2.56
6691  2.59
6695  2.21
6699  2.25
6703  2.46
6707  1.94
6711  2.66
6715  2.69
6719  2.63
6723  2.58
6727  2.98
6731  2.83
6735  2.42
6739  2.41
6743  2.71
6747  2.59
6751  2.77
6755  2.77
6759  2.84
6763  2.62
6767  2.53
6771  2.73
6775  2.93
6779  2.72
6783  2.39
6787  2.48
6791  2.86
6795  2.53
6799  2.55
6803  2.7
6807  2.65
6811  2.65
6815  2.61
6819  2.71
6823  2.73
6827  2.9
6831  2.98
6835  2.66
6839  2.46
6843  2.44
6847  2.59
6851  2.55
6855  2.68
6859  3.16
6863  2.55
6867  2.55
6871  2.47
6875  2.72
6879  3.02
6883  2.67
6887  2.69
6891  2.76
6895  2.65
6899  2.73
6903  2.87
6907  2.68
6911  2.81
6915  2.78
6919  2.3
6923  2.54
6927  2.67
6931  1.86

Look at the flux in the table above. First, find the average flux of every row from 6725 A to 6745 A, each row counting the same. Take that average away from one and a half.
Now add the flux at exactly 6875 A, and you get 1.55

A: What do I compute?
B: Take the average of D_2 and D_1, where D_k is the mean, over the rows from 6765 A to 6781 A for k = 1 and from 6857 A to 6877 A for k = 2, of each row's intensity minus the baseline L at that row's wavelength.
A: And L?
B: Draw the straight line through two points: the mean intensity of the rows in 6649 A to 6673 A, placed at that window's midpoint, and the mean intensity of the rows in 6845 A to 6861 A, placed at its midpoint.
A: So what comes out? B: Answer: -0.019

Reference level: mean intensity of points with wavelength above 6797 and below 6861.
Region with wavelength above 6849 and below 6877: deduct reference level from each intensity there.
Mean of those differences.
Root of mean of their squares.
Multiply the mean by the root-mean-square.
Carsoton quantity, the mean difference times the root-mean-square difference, -0.004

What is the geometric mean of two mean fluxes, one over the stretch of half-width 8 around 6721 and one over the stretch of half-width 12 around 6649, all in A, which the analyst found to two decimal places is 2.69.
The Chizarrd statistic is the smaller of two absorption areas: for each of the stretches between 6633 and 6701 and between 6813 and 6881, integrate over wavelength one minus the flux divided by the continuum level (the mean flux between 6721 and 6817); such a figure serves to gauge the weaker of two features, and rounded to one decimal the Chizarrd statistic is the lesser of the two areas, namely -0.8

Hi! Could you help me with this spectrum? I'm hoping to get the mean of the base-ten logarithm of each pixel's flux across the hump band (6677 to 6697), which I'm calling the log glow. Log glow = 0.40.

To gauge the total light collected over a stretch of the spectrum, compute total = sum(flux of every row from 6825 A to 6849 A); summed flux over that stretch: 16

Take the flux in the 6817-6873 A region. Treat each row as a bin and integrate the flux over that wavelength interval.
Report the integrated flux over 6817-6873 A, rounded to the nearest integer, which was 150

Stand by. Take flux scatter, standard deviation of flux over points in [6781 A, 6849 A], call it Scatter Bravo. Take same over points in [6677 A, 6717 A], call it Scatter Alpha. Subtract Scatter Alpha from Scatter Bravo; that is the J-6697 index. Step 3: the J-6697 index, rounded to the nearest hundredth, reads -0.09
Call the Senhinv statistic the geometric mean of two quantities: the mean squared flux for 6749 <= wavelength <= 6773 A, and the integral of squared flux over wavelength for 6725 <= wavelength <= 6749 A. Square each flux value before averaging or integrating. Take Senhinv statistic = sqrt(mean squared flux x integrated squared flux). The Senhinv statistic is 35.4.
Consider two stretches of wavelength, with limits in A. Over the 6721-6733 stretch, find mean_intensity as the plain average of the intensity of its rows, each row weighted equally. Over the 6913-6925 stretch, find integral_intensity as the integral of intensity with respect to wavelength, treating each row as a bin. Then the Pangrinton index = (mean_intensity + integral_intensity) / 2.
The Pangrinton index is 16.64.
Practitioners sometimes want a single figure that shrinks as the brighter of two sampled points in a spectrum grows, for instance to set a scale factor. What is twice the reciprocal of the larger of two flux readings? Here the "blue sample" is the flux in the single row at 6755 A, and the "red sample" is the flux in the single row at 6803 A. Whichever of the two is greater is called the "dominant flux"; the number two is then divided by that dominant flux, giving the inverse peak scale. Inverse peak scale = 0.722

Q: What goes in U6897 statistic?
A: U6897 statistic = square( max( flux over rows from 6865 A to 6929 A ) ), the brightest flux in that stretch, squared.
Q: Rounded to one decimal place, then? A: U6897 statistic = 9.1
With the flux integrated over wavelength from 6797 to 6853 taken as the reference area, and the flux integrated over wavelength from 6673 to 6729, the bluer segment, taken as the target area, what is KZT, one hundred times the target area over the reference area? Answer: 96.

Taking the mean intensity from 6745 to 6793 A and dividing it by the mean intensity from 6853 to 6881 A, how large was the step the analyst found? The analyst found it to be 0.98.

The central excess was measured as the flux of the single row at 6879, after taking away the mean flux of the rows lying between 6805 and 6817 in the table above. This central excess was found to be 0.38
